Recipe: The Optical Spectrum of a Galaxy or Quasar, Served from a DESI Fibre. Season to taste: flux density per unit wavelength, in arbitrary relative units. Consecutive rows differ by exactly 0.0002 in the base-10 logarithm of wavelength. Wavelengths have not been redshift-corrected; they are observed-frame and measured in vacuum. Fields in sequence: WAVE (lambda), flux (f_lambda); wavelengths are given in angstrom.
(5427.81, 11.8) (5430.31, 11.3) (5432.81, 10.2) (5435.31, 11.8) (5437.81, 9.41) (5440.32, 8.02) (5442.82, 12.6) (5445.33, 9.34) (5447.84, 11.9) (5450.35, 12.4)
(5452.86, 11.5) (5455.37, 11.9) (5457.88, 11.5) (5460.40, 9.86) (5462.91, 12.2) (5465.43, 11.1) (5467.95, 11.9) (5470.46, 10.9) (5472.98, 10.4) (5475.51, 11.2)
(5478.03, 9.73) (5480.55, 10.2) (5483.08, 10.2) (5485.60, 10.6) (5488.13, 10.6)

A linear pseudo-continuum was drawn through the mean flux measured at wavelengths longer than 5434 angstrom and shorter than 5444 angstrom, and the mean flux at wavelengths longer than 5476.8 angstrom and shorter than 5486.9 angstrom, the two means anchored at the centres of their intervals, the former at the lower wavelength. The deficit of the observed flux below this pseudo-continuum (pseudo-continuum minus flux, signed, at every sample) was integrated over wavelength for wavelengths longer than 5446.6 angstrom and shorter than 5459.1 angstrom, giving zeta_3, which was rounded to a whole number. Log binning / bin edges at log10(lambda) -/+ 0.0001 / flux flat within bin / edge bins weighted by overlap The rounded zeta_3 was -18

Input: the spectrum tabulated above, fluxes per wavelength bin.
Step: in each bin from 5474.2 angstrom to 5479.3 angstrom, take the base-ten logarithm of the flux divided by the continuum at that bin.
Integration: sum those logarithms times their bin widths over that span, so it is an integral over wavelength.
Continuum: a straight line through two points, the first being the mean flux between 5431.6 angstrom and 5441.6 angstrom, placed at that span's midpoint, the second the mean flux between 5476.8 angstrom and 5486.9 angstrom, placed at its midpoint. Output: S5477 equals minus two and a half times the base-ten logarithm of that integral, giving 3.0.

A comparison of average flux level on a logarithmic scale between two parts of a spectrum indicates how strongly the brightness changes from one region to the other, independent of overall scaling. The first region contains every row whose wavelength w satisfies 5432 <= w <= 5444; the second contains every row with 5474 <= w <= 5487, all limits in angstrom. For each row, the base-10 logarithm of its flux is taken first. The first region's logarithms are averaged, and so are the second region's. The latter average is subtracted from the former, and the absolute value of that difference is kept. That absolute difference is 0.004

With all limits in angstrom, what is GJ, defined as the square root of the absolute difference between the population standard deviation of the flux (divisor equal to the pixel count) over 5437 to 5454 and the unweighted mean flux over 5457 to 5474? 3.08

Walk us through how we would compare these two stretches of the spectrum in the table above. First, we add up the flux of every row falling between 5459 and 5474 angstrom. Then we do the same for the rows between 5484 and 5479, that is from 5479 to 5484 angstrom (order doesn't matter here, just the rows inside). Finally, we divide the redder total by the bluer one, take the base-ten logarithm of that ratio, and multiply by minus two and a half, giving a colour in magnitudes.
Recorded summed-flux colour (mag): 1.3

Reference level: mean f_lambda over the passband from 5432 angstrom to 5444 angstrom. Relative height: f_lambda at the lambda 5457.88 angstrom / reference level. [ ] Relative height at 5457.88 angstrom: 1.11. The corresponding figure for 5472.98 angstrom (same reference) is 1.00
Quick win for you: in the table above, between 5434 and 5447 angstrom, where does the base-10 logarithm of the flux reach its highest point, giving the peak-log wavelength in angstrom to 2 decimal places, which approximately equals 5442.82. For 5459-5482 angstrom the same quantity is 5462.91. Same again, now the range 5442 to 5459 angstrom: 5442.82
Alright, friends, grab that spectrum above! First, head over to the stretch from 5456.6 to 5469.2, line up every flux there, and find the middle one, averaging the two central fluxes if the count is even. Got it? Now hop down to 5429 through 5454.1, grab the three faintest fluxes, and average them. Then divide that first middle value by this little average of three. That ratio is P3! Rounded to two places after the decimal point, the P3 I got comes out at 1.29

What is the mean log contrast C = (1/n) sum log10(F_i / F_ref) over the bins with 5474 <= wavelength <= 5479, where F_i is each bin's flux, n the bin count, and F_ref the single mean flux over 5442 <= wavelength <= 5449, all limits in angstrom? -0.03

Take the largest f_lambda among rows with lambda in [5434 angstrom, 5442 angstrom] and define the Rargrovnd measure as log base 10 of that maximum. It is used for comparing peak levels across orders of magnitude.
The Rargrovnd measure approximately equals 1.07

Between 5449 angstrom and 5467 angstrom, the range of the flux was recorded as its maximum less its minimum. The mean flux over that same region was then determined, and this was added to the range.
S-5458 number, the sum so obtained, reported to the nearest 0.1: 14.0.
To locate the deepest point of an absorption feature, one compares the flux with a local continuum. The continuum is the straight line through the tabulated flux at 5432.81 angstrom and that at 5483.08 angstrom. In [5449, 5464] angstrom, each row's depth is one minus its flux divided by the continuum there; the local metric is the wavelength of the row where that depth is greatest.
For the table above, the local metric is 5460.40 angstrom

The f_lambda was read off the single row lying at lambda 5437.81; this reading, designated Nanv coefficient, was 9.41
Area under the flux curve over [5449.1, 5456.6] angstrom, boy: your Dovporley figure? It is 90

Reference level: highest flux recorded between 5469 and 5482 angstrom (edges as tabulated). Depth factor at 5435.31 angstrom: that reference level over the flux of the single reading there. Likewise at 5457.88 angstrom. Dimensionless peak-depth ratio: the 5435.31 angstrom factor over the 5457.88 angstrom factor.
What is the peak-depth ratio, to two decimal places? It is 0.97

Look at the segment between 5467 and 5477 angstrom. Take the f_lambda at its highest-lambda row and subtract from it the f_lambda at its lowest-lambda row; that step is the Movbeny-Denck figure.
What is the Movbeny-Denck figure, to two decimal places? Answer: -0.70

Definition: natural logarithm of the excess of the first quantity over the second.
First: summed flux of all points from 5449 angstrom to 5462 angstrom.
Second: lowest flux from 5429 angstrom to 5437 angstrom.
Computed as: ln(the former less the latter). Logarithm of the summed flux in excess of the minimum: 3.8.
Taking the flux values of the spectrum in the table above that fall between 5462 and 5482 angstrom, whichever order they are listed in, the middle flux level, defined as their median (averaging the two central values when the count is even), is 11.0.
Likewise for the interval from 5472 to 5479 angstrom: 10.4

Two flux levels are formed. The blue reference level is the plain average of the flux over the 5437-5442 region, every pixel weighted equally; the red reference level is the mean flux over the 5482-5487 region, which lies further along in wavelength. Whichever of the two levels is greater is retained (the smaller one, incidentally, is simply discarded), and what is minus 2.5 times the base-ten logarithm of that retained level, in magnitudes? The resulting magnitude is -2.54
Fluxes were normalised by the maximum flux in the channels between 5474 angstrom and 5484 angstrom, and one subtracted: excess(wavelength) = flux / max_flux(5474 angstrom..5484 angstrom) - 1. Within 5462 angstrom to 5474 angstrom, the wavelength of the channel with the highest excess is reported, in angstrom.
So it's 5462.91 angstrom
